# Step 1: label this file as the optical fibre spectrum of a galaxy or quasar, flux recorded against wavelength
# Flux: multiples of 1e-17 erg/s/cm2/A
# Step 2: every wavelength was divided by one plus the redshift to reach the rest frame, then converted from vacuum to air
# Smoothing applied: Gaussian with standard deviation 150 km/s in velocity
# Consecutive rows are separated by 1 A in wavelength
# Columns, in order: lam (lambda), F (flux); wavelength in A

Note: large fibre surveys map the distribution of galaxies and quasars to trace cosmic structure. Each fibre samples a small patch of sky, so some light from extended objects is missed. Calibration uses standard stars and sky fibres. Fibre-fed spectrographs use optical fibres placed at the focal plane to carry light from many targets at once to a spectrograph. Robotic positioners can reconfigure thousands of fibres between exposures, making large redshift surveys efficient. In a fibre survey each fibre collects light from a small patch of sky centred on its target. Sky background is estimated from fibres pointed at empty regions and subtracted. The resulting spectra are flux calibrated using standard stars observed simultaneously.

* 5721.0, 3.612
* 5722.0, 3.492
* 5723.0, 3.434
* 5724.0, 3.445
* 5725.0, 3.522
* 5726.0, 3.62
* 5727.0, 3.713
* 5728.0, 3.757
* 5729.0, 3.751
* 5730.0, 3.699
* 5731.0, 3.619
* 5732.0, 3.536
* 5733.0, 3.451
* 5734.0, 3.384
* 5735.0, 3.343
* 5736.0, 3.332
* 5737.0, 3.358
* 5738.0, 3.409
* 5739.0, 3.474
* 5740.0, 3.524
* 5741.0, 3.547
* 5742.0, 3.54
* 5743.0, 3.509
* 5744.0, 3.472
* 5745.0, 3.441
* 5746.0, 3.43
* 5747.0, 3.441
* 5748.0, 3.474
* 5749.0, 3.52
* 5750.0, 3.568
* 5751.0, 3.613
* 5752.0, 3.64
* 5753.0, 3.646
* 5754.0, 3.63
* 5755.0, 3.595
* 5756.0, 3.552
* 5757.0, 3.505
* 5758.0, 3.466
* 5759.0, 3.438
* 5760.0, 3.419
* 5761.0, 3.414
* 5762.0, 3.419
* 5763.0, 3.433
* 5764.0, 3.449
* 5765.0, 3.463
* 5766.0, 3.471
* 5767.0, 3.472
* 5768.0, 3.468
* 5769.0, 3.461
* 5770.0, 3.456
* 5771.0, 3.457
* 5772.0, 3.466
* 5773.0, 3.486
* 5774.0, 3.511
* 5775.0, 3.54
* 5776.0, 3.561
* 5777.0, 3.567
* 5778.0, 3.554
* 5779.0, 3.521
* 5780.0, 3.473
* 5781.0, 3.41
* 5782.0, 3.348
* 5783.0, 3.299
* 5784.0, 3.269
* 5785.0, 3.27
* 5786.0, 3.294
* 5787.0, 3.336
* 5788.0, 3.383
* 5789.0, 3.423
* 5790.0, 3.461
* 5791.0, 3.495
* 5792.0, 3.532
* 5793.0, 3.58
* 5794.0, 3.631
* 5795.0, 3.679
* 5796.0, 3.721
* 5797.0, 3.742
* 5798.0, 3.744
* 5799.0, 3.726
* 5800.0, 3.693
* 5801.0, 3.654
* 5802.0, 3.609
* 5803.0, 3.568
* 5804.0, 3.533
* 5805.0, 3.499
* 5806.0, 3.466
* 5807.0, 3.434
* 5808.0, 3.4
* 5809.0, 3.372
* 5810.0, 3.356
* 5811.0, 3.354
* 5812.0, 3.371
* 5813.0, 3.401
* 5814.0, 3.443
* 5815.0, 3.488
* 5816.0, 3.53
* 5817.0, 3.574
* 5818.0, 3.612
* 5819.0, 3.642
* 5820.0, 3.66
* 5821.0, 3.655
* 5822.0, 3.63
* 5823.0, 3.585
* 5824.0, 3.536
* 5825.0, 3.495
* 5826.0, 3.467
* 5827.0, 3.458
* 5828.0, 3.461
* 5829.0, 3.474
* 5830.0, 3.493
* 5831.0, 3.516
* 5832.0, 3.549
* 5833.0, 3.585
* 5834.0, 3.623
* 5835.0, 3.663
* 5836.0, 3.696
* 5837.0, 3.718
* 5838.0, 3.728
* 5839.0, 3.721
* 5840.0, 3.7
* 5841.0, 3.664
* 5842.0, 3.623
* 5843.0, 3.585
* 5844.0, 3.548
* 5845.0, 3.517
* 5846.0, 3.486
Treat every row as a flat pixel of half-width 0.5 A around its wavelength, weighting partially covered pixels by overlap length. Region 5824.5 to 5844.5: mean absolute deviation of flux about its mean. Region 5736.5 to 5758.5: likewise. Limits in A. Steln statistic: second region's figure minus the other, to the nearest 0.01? -0.02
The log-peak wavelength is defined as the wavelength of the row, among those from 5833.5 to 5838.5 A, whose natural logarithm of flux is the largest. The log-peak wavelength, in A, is 5838.0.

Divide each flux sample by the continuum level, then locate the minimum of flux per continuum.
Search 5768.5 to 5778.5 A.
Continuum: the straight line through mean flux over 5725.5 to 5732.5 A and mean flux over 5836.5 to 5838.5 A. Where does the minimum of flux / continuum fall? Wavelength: 5770.0 A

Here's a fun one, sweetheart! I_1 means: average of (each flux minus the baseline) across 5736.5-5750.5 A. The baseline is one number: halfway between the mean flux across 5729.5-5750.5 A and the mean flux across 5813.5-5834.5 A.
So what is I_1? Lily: -0.034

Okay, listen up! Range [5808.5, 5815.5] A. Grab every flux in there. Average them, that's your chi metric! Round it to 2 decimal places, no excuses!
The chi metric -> 3.40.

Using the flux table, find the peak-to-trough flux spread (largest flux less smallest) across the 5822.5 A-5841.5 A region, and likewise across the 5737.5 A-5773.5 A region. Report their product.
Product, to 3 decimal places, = 0.064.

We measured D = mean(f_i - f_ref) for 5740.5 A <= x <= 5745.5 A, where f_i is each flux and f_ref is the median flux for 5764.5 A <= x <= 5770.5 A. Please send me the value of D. 0.036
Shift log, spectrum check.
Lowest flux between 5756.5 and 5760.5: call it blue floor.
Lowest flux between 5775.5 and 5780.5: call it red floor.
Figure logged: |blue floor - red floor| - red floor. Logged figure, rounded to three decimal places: -3.419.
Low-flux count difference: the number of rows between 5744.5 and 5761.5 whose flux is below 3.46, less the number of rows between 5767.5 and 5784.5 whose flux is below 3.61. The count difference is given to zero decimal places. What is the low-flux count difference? -11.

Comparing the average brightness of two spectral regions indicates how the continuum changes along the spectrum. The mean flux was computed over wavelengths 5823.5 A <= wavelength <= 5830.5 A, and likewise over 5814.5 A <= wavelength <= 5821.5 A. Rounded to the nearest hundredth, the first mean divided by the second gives 0.97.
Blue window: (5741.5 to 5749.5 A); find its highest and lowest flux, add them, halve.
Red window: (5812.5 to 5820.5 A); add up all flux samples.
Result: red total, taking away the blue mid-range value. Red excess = 24.9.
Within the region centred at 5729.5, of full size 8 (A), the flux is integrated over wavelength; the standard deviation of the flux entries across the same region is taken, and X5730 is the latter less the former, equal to -29.0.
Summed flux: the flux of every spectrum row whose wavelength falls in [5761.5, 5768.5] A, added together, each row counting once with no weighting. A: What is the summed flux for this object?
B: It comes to 24.2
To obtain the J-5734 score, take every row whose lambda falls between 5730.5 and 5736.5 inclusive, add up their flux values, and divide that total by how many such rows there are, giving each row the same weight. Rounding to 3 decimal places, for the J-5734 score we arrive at 3.444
